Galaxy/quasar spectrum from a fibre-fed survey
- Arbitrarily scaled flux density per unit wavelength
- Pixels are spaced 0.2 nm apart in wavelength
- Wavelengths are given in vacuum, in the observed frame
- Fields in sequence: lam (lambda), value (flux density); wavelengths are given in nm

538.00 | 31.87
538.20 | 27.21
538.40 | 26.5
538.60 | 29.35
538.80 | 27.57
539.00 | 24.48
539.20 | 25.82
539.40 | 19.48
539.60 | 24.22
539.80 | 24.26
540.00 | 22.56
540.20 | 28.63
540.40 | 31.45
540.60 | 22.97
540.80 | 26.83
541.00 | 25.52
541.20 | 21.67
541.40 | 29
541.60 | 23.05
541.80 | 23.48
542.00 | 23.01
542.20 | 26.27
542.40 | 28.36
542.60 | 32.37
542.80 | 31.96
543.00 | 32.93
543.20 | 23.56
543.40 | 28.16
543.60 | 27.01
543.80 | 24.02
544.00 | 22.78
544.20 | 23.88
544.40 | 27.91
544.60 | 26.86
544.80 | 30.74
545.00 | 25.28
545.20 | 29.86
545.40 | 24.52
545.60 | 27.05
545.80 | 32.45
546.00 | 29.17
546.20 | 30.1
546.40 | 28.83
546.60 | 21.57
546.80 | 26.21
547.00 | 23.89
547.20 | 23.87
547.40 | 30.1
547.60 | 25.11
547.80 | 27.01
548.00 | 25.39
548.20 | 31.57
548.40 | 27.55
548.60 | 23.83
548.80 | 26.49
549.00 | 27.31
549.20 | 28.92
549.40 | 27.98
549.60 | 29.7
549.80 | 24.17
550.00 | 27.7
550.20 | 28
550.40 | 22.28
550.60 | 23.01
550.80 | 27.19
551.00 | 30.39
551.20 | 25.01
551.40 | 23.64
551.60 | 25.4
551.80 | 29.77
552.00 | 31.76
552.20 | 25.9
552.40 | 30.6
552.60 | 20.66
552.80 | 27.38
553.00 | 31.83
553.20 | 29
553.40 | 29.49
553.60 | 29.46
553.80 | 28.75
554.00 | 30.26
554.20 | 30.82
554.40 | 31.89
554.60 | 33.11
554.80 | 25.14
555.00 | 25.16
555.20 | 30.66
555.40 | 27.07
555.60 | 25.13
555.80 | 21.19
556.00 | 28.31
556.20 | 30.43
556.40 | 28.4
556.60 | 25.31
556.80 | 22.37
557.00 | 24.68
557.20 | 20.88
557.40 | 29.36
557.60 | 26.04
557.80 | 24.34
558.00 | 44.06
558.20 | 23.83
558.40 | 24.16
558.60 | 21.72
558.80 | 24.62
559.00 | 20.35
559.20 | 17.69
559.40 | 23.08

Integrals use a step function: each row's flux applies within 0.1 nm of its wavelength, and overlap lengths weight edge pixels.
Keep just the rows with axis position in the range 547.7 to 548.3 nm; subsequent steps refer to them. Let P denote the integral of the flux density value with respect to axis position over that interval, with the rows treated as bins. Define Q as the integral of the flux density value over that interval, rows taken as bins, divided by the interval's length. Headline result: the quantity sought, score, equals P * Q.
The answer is 470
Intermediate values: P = 16.8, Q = 28.0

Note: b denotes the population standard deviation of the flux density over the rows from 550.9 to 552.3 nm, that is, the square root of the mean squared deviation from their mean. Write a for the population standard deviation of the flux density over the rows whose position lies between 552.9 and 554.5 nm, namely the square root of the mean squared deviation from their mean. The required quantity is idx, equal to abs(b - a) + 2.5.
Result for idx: 4.27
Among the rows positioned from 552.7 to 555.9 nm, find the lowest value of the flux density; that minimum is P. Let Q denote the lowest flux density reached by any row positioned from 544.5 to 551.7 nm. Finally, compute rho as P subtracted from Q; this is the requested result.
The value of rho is 0.4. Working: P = 21.19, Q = 21.57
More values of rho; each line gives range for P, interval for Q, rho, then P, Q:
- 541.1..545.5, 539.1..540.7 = -2.2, 21.67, 19.48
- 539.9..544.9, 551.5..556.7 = -1.0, 21.67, 20.66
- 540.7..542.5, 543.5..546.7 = -0.1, 21.67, 21.57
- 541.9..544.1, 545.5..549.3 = -1.2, 22.78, 21.57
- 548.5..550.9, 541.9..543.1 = 0.7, 22.28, 23.01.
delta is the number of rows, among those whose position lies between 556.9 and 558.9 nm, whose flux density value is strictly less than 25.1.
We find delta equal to 7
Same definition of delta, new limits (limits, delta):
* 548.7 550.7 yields 3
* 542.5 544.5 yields 4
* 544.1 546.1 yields 2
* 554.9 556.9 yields 2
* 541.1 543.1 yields 4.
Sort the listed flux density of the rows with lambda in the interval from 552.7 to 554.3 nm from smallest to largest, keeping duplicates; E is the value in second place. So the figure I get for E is 28.75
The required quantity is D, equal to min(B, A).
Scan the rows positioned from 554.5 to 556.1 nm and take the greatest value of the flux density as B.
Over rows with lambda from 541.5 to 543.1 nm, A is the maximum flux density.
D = 32.9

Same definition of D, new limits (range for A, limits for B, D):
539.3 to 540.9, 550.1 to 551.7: 30.4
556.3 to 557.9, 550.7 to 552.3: 29.4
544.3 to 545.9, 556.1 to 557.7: 30.4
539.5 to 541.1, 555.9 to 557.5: 30.4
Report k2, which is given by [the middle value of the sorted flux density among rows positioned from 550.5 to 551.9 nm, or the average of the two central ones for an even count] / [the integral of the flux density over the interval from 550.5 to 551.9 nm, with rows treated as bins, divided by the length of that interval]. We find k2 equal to 0.964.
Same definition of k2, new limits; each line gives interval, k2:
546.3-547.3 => 0.960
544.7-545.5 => 0.999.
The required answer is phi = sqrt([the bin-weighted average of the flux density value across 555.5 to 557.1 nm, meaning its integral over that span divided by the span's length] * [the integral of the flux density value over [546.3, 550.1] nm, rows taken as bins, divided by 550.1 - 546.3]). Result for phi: 26.2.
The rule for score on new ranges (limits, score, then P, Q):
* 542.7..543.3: 522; 17.7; 29.5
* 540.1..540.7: 460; 16.6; 27.7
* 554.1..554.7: 612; 19.2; 31.9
